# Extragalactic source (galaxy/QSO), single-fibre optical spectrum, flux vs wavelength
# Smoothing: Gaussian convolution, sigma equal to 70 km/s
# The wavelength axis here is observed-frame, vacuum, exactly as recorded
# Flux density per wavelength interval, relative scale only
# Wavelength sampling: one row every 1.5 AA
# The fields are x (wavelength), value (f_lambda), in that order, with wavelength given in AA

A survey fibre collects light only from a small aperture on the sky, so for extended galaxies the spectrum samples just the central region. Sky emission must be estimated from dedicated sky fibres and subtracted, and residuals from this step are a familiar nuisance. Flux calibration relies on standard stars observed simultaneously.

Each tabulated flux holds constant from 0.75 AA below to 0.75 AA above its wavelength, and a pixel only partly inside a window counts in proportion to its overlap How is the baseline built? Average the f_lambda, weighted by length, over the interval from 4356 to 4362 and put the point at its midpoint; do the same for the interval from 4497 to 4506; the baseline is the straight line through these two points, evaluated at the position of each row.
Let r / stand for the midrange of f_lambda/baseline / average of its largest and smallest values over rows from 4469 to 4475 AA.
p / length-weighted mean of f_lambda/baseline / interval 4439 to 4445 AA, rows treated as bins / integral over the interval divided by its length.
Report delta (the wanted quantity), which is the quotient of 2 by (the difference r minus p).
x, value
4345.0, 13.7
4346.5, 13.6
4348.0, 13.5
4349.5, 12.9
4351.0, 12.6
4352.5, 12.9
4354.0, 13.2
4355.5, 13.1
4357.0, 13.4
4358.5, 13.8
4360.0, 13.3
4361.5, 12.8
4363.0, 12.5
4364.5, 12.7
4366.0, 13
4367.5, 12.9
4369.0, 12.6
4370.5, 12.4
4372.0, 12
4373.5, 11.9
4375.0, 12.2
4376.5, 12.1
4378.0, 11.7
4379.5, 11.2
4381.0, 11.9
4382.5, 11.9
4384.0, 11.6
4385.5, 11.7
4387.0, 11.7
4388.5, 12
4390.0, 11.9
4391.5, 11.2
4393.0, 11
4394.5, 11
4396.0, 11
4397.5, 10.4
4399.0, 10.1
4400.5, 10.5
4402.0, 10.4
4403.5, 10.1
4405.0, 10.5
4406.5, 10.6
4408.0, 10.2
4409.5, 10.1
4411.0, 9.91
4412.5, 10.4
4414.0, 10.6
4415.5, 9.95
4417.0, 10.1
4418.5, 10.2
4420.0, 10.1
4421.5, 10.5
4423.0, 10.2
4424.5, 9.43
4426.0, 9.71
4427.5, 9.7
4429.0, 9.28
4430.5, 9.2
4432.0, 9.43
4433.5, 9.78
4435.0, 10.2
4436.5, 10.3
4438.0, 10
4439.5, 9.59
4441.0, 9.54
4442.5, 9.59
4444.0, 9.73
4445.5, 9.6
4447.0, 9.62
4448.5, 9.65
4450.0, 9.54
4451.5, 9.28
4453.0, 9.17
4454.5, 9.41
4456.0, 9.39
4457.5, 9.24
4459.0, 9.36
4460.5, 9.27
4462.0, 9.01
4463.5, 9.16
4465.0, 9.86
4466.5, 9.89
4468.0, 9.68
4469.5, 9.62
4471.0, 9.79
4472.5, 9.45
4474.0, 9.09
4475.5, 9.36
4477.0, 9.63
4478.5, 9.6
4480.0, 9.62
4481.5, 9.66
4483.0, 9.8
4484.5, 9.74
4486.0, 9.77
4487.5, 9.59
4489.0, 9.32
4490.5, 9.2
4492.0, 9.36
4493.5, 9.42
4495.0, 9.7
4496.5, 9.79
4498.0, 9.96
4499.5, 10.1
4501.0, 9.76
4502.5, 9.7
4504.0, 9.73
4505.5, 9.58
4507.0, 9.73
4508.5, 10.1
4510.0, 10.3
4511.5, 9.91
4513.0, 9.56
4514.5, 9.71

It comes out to 45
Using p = 0.852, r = 0.90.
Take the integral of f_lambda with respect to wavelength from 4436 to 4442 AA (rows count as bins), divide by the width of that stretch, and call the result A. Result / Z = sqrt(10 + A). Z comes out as 4.45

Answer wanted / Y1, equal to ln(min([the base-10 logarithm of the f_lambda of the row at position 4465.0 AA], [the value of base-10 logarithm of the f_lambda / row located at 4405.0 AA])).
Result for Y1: -0.006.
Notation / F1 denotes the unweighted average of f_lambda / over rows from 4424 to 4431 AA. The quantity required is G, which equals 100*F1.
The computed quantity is 946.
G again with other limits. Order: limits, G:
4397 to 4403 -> 1035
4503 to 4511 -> 989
